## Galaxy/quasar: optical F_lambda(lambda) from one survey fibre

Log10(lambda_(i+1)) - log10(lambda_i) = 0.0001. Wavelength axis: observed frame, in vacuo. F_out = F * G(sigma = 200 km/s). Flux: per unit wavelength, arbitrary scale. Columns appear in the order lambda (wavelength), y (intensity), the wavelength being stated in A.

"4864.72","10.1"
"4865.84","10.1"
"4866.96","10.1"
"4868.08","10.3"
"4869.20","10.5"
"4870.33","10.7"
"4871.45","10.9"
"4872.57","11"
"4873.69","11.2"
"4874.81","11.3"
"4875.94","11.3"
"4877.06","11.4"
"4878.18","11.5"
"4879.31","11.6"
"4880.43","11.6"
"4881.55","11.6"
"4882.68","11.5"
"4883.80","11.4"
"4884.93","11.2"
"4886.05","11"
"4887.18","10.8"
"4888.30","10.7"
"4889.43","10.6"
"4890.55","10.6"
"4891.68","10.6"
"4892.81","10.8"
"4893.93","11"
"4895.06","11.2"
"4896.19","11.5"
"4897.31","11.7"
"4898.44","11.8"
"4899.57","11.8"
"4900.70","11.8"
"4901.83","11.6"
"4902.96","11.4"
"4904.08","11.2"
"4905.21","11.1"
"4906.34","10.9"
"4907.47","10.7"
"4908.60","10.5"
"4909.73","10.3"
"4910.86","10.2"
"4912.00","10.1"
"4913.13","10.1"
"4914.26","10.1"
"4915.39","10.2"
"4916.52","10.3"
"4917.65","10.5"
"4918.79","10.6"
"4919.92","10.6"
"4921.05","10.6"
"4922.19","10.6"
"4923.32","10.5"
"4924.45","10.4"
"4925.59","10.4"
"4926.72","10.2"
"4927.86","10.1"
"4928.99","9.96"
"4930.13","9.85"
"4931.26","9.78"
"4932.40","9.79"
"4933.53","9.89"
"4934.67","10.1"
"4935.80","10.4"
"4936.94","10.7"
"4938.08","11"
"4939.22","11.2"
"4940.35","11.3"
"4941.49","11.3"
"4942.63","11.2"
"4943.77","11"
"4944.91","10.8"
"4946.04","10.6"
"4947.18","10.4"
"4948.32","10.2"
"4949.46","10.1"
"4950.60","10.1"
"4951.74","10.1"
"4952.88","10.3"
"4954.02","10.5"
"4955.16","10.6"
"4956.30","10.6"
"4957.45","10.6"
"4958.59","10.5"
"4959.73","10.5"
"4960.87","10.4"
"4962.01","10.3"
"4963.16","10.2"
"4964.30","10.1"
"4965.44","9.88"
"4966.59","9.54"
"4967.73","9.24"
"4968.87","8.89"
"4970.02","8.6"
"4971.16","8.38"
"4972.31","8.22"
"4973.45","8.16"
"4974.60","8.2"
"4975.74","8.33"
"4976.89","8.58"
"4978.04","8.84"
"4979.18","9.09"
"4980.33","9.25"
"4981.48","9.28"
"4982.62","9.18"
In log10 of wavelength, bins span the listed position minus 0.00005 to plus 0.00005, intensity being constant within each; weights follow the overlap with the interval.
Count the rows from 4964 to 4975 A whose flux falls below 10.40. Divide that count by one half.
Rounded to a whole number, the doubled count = 20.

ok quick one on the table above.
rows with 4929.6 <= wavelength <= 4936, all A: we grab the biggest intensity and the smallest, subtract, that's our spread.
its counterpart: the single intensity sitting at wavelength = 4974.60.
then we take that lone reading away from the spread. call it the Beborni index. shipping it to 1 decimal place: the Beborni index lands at -7.6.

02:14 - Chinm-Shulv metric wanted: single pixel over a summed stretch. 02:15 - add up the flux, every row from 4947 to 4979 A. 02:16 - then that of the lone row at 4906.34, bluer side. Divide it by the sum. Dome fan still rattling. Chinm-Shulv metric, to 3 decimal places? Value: 0.040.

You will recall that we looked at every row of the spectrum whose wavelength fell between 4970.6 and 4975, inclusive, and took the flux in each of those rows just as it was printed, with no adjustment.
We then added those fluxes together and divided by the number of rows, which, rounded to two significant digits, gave 8.2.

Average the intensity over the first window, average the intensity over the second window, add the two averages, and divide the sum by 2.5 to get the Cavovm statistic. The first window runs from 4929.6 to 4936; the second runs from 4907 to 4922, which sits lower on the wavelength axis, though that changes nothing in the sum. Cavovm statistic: 8.1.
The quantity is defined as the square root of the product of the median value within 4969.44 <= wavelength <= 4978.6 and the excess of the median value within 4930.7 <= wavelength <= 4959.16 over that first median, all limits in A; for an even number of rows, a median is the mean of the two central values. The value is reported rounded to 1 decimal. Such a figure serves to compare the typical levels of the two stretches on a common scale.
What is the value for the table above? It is 4.2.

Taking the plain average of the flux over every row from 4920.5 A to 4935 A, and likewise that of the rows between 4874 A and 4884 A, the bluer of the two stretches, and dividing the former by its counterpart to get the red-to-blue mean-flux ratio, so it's 0.89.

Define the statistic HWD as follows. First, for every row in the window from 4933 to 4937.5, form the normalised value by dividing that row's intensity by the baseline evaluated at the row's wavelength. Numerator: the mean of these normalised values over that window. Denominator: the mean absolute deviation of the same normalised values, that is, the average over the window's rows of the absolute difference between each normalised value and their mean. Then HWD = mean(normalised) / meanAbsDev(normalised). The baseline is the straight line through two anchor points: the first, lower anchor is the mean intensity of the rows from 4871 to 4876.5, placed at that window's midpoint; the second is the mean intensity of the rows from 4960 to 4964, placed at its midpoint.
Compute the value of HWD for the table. 36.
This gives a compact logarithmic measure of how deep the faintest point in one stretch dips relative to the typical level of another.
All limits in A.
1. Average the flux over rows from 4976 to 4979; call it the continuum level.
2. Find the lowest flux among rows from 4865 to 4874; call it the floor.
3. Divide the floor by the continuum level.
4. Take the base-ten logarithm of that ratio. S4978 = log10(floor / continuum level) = 0.064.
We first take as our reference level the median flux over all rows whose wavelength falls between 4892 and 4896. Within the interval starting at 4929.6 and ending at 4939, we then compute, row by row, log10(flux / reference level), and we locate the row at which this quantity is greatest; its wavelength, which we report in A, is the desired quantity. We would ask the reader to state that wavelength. 4938.08 A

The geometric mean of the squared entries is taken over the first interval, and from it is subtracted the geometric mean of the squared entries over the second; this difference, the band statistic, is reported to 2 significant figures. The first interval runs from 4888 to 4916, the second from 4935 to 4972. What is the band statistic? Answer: 13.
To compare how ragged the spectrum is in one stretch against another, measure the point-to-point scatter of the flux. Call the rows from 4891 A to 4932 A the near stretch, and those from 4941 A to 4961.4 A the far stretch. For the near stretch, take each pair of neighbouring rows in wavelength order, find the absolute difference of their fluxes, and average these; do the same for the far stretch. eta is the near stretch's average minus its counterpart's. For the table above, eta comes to 0.01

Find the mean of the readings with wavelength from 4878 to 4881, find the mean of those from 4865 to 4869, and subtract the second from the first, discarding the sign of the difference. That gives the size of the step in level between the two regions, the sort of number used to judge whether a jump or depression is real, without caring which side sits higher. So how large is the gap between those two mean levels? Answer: 1.4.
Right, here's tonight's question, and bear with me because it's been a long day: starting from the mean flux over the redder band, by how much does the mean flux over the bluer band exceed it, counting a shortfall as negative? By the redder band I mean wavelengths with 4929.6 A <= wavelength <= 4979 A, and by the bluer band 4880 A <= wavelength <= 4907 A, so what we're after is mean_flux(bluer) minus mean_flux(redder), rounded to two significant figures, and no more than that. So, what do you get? 1.2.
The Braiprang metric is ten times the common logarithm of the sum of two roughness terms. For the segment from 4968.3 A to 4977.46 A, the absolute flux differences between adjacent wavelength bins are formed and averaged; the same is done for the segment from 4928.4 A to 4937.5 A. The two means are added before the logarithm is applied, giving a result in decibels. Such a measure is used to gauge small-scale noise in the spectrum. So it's -4.9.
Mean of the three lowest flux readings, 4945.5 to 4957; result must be 10.1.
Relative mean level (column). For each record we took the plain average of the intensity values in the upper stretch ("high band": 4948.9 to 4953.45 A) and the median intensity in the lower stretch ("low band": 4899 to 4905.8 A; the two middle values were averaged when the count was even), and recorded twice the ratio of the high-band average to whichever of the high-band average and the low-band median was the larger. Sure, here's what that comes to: 1.77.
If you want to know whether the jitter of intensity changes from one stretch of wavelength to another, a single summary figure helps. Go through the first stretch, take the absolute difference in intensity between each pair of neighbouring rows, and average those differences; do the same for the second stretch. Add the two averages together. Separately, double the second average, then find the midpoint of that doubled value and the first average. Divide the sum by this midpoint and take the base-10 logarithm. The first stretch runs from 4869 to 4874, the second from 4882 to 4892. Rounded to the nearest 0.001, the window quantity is 0.158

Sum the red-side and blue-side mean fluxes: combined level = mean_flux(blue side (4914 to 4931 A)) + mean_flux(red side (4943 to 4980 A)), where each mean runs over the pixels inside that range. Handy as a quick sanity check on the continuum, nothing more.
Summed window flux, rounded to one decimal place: 20.1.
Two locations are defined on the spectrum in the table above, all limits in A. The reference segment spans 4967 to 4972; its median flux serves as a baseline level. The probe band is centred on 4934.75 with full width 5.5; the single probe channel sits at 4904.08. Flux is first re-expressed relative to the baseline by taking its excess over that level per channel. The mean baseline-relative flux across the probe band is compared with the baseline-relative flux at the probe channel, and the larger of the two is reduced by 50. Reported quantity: -47.5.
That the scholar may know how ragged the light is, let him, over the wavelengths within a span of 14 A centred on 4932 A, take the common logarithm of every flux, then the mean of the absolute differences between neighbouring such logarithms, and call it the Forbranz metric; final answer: 0.0071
